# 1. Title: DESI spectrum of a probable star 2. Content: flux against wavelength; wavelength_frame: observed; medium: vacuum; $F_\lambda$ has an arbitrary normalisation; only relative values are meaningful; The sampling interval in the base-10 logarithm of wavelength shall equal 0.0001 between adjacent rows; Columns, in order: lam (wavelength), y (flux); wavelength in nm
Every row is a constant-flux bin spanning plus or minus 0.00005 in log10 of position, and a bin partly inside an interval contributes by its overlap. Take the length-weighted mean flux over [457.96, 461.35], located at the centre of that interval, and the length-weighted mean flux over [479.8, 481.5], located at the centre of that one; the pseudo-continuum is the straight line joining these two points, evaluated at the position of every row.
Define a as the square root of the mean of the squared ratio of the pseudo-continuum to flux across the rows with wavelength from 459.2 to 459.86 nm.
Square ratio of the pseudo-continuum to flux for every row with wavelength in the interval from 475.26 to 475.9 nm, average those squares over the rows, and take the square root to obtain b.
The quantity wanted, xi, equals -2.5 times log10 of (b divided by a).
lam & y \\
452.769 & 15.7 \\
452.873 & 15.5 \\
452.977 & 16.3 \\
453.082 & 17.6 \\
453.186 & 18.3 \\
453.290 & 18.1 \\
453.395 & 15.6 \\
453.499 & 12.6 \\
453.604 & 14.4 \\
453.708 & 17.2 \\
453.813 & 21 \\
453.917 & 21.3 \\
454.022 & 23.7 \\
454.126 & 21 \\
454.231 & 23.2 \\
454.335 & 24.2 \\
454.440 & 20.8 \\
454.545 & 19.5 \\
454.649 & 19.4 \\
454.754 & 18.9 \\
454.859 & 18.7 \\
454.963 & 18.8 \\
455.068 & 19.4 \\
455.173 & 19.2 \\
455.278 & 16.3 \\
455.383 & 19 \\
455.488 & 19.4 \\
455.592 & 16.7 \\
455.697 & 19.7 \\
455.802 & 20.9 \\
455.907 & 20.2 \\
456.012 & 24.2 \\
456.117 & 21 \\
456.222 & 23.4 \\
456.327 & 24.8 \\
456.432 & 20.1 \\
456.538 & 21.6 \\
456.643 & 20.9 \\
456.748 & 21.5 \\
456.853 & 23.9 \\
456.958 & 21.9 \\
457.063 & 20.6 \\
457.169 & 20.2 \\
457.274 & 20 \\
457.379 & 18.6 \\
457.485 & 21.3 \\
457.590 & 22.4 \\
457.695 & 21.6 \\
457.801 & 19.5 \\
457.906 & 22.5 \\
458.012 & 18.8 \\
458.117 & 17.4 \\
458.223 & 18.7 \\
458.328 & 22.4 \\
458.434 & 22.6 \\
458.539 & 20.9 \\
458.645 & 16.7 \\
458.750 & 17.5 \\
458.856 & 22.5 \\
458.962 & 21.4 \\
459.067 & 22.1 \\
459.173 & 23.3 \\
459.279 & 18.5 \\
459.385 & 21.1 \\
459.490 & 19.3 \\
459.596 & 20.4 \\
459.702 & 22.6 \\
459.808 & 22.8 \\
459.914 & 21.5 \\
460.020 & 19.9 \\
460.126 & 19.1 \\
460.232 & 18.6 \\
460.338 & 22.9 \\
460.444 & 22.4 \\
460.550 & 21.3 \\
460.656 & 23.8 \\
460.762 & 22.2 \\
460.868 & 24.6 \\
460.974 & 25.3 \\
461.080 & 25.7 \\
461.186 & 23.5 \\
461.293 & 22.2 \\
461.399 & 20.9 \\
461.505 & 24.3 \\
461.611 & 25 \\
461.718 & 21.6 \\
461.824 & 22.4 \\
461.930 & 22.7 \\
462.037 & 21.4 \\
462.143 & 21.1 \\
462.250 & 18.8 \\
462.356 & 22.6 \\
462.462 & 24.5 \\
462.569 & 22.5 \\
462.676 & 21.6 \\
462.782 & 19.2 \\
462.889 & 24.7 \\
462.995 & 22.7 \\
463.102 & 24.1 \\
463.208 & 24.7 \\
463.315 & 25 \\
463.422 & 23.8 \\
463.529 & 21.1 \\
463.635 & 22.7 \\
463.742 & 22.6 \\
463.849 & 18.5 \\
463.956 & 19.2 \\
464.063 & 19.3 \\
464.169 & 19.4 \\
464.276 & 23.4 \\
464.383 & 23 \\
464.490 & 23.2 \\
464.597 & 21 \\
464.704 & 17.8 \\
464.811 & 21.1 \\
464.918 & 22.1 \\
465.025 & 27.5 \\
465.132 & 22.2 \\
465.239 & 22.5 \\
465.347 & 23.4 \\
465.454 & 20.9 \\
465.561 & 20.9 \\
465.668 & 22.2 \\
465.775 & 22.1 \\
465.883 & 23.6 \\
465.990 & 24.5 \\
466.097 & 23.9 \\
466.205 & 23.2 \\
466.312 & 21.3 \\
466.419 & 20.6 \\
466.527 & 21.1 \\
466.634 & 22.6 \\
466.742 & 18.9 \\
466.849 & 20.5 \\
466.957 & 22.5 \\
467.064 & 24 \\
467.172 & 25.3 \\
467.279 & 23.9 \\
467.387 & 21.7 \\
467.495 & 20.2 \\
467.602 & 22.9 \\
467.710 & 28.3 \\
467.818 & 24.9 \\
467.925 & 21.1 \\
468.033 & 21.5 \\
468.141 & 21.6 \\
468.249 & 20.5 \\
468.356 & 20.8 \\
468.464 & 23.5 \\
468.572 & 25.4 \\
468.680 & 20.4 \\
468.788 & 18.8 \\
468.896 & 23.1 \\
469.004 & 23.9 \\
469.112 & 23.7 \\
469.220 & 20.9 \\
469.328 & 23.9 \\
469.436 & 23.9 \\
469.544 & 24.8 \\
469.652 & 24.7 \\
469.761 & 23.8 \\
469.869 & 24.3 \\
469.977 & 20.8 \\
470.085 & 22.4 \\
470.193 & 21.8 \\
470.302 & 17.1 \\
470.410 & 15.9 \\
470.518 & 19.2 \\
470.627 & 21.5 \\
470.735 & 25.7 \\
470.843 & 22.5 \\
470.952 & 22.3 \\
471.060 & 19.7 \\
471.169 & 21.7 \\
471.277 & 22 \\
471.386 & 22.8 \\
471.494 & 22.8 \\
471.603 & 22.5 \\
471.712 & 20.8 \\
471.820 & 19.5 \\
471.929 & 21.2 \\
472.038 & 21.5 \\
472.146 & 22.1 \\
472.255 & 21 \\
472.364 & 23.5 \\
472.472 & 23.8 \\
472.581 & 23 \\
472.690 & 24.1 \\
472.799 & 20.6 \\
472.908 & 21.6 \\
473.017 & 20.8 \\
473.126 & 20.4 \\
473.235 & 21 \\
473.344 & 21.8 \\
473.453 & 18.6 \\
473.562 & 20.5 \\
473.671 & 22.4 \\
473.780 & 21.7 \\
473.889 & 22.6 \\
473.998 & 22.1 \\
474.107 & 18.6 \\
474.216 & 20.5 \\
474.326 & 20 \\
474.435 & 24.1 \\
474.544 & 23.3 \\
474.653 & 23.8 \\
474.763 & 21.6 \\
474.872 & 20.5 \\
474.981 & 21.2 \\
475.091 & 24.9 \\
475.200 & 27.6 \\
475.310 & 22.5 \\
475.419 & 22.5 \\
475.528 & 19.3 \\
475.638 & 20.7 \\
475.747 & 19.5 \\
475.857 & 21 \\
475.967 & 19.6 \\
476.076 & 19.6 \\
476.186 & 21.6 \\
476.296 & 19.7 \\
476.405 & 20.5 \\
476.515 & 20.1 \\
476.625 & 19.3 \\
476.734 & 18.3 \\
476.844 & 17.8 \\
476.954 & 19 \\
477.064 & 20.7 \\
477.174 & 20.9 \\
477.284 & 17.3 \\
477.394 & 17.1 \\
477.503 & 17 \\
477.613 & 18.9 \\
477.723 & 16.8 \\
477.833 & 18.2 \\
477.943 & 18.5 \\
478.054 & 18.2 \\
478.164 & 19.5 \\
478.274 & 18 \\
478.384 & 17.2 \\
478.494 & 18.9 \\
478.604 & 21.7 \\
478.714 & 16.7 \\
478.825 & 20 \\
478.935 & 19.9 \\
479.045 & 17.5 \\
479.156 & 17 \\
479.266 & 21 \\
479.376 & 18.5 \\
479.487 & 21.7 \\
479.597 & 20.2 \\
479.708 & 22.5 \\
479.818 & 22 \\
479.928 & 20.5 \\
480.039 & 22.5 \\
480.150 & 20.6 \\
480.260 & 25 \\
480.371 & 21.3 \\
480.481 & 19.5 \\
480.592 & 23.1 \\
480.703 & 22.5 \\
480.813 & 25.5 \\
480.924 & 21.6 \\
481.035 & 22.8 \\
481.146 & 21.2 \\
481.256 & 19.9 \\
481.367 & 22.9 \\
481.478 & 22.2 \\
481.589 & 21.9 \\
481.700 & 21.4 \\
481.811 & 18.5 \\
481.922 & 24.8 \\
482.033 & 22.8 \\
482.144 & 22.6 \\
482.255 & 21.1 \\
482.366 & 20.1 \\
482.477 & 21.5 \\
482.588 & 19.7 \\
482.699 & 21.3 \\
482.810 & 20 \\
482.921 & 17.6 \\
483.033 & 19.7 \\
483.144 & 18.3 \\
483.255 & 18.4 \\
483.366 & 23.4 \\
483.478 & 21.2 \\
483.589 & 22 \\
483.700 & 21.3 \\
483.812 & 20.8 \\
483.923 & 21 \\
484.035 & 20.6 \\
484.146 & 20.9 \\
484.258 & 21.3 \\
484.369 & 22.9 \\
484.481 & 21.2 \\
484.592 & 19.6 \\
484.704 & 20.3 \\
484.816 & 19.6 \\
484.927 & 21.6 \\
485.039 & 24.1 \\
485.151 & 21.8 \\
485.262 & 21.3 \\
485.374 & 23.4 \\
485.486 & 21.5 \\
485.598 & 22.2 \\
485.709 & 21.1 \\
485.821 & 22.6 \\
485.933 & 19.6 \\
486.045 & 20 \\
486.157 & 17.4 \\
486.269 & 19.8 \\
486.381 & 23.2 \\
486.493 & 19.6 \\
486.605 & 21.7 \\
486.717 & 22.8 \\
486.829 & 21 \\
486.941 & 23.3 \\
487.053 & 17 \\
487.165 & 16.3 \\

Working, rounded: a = 1.03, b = 1.05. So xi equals -0.02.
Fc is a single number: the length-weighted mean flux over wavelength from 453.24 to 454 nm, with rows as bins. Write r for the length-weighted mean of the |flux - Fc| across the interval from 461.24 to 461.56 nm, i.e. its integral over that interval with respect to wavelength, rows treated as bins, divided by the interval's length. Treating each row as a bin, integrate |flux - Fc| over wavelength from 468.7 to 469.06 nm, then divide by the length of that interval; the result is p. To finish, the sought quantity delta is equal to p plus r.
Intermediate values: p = 4.4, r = 5.1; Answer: 9.5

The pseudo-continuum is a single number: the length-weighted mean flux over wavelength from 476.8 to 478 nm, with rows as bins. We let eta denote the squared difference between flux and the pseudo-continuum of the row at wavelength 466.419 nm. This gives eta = 4.9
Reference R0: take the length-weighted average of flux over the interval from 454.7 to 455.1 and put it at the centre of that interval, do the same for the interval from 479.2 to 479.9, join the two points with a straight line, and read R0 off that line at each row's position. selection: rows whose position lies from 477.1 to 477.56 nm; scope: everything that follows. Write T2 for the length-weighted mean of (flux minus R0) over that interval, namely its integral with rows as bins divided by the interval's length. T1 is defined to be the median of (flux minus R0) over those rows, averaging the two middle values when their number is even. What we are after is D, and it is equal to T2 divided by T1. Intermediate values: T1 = -4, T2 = -3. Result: 0.7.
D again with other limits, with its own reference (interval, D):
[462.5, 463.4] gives 0.9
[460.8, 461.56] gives 0.9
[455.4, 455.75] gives -0.8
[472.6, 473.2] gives 2.9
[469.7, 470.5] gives 0.4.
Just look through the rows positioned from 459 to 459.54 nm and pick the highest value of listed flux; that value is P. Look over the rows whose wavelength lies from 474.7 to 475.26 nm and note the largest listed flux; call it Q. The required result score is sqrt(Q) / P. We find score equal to 0.225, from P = 23.3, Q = 27.6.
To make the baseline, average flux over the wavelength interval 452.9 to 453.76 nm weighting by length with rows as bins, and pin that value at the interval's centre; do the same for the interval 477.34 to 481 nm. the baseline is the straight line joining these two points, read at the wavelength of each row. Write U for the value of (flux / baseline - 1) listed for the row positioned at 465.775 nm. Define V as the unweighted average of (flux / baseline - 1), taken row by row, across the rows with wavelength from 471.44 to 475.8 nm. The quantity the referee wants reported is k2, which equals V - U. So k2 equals -0.09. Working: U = 0.2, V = 0.134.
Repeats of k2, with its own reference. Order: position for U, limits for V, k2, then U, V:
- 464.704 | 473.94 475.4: 0.16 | 0.0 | 0.156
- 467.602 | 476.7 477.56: -0.31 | 0.3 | -0.060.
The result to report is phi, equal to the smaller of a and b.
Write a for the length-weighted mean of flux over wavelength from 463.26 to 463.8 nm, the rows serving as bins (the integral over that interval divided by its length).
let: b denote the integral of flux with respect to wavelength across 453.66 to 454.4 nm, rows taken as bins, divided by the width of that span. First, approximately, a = 23.0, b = 21.7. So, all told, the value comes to 21.7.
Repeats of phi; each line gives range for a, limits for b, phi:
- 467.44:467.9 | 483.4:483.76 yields 21.6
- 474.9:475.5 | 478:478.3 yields 18.6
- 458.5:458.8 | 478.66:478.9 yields 18.3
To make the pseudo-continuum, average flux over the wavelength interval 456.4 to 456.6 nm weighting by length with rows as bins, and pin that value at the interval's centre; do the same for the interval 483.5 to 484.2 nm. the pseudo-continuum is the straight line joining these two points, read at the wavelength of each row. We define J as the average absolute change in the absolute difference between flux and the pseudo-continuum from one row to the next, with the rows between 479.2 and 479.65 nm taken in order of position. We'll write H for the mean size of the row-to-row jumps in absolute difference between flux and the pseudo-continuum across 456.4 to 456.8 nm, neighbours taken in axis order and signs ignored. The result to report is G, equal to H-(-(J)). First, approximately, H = 0.43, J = 1.6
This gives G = 2.00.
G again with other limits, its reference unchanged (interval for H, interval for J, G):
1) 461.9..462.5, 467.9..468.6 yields 2.04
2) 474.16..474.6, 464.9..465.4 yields 4.09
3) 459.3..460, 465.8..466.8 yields 1.81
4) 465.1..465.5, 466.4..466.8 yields 1.91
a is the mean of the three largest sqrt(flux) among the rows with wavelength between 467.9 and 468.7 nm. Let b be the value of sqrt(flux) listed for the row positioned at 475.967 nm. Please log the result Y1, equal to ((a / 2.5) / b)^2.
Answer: 0.192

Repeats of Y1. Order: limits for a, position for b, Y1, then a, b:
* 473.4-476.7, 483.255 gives 0.222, 5.05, 4.29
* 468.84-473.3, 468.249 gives 0.196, 5.01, 4.53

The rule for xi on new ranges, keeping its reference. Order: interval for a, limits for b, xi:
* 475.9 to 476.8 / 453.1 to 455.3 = -0.04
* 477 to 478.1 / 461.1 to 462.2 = 0.25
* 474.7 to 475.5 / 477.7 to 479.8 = -0.21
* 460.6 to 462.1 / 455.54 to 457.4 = -0.10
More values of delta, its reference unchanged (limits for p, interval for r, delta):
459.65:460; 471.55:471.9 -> 8.2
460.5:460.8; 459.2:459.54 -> 7.6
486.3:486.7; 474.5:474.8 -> 9.7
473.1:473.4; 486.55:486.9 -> 8.2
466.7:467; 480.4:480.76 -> 7.5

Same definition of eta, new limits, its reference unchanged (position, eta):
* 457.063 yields 4.9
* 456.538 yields 10.4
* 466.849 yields 4.5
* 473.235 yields 6.9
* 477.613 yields 0.3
